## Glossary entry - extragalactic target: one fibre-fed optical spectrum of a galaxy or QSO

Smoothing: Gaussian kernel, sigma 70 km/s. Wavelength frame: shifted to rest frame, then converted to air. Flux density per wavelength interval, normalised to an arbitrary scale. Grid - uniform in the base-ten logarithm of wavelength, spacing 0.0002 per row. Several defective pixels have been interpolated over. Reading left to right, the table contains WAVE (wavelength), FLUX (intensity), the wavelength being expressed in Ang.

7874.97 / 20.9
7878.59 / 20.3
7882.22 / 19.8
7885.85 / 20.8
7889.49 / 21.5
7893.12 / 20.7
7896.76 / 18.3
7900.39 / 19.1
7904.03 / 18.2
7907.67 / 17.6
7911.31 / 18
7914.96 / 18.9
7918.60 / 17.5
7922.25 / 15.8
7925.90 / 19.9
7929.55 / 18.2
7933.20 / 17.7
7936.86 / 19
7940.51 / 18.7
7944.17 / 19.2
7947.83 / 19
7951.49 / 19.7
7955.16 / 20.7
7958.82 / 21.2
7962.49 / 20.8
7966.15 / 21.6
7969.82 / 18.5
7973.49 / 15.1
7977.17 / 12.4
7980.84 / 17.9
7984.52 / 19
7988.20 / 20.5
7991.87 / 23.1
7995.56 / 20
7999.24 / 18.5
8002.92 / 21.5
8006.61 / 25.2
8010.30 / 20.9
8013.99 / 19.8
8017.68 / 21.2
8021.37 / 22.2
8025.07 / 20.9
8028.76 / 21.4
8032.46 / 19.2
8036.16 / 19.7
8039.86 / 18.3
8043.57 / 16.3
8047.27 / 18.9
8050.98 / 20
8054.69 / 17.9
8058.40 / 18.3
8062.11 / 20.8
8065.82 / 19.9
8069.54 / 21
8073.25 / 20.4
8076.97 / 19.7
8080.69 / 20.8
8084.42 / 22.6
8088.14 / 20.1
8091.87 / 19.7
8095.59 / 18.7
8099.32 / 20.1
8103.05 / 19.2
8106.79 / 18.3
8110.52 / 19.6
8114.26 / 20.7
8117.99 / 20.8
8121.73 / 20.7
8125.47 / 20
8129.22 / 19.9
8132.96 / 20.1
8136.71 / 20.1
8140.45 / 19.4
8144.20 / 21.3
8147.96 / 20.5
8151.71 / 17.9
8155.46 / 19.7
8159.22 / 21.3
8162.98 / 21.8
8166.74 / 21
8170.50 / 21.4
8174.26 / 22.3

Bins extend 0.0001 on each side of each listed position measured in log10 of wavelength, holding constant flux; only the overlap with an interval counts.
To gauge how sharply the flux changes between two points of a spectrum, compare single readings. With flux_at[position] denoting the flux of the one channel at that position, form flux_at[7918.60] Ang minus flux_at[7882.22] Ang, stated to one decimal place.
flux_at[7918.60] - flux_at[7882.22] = -2.3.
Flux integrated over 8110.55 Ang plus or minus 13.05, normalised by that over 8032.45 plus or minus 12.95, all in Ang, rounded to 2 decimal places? 1.02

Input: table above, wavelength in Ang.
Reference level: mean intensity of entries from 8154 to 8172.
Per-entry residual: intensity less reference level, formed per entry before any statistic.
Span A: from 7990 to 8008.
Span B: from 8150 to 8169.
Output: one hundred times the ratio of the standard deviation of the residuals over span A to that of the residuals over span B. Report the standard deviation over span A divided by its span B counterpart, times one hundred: 167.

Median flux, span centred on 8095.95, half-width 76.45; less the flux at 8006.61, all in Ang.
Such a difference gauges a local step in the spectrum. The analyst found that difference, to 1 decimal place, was -5.1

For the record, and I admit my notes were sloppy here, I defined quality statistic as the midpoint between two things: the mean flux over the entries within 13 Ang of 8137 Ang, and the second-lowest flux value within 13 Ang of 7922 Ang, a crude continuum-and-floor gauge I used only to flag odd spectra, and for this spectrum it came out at 18.8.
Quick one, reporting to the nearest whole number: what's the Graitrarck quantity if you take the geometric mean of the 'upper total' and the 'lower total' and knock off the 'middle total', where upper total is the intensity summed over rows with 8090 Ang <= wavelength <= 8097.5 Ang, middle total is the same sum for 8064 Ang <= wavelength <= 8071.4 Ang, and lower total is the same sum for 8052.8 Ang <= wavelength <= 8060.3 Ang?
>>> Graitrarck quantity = -4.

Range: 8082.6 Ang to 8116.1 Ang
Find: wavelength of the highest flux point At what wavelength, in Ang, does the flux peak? 8084.42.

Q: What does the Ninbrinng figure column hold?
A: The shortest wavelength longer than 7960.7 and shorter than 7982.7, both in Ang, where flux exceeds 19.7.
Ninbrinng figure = 7962.49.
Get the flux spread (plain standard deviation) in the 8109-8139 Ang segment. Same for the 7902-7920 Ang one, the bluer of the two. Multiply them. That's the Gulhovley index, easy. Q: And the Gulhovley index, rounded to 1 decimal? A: 0.2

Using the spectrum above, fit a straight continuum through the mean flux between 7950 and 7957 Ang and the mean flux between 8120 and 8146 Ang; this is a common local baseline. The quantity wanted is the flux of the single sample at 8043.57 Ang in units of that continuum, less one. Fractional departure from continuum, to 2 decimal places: -0.19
